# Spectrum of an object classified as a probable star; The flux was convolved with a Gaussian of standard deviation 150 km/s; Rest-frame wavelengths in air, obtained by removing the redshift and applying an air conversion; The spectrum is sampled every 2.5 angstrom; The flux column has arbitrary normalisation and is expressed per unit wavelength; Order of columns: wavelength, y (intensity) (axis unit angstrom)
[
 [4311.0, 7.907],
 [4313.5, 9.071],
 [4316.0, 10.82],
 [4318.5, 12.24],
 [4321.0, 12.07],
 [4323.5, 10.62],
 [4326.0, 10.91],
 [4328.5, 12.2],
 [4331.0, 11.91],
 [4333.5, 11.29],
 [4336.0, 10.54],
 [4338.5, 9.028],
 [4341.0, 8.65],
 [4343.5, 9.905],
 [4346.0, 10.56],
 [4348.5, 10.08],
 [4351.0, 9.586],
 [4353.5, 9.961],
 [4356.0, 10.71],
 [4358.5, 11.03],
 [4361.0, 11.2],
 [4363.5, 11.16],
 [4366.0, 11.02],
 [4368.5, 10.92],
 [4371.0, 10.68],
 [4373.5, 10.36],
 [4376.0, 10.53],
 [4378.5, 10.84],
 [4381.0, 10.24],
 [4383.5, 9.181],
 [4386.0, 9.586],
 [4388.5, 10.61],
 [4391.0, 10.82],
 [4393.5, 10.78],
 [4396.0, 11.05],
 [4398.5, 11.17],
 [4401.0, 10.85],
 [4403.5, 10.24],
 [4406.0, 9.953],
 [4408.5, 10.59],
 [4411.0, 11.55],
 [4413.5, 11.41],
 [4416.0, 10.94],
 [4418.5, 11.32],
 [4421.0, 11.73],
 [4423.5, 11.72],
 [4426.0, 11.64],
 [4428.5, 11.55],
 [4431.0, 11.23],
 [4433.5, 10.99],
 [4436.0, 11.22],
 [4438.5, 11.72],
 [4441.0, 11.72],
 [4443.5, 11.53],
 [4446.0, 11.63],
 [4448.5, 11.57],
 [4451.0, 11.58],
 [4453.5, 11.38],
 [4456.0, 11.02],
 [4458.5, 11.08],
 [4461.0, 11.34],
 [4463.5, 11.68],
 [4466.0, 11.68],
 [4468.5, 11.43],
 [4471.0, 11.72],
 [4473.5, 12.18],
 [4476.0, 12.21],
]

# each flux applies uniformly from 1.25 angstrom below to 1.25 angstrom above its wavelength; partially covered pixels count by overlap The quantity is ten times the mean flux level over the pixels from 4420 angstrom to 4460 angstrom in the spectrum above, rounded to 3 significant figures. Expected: 115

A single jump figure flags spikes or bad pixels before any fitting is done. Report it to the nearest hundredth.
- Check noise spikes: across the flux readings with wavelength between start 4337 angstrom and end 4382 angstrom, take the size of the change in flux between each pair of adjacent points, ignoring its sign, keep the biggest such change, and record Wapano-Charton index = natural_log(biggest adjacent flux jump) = 0.23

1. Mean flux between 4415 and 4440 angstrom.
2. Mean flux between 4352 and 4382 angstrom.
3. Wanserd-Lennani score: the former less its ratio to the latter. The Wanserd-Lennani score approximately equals 10.3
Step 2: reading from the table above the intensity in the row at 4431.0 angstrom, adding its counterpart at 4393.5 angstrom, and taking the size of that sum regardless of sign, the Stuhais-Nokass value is 22.0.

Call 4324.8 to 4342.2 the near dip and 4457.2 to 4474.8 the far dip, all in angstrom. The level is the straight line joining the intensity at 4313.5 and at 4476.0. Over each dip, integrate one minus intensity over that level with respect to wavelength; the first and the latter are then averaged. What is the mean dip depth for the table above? -0.8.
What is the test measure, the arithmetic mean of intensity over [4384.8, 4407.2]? 10.6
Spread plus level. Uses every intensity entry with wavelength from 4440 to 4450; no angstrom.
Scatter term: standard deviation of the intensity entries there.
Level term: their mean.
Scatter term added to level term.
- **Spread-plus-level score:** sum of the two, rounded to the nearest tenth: 11.7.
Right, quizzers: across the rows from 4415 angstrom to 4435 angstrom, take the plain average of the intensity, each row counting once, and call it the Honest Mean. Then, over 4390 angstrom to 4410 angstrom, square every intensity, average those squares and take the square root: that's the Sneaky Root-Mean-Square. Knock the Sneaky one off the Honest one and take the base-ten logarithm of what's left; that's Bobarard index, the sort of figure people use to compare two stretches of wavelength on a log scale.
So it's -0.15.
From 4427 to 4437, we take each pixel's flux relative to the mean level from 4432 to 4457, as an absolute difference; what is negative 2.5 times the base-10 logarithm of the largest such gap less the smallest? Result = 1.2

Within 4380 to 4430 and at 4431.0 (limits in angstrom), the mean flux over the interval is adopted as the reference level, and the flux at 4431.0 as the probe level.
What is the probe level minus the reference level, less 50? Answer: -49.6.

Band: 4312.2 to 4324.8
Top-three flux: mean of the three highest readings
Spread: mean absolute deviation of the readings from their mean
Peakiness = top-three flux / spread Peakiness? 12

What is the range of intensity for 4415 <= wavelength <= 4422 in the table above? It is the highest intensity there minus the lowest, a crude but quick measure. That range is 0.8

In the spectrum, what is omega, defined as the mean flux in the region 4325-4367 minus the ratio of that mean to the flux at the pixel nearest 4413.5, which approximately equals 9.6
